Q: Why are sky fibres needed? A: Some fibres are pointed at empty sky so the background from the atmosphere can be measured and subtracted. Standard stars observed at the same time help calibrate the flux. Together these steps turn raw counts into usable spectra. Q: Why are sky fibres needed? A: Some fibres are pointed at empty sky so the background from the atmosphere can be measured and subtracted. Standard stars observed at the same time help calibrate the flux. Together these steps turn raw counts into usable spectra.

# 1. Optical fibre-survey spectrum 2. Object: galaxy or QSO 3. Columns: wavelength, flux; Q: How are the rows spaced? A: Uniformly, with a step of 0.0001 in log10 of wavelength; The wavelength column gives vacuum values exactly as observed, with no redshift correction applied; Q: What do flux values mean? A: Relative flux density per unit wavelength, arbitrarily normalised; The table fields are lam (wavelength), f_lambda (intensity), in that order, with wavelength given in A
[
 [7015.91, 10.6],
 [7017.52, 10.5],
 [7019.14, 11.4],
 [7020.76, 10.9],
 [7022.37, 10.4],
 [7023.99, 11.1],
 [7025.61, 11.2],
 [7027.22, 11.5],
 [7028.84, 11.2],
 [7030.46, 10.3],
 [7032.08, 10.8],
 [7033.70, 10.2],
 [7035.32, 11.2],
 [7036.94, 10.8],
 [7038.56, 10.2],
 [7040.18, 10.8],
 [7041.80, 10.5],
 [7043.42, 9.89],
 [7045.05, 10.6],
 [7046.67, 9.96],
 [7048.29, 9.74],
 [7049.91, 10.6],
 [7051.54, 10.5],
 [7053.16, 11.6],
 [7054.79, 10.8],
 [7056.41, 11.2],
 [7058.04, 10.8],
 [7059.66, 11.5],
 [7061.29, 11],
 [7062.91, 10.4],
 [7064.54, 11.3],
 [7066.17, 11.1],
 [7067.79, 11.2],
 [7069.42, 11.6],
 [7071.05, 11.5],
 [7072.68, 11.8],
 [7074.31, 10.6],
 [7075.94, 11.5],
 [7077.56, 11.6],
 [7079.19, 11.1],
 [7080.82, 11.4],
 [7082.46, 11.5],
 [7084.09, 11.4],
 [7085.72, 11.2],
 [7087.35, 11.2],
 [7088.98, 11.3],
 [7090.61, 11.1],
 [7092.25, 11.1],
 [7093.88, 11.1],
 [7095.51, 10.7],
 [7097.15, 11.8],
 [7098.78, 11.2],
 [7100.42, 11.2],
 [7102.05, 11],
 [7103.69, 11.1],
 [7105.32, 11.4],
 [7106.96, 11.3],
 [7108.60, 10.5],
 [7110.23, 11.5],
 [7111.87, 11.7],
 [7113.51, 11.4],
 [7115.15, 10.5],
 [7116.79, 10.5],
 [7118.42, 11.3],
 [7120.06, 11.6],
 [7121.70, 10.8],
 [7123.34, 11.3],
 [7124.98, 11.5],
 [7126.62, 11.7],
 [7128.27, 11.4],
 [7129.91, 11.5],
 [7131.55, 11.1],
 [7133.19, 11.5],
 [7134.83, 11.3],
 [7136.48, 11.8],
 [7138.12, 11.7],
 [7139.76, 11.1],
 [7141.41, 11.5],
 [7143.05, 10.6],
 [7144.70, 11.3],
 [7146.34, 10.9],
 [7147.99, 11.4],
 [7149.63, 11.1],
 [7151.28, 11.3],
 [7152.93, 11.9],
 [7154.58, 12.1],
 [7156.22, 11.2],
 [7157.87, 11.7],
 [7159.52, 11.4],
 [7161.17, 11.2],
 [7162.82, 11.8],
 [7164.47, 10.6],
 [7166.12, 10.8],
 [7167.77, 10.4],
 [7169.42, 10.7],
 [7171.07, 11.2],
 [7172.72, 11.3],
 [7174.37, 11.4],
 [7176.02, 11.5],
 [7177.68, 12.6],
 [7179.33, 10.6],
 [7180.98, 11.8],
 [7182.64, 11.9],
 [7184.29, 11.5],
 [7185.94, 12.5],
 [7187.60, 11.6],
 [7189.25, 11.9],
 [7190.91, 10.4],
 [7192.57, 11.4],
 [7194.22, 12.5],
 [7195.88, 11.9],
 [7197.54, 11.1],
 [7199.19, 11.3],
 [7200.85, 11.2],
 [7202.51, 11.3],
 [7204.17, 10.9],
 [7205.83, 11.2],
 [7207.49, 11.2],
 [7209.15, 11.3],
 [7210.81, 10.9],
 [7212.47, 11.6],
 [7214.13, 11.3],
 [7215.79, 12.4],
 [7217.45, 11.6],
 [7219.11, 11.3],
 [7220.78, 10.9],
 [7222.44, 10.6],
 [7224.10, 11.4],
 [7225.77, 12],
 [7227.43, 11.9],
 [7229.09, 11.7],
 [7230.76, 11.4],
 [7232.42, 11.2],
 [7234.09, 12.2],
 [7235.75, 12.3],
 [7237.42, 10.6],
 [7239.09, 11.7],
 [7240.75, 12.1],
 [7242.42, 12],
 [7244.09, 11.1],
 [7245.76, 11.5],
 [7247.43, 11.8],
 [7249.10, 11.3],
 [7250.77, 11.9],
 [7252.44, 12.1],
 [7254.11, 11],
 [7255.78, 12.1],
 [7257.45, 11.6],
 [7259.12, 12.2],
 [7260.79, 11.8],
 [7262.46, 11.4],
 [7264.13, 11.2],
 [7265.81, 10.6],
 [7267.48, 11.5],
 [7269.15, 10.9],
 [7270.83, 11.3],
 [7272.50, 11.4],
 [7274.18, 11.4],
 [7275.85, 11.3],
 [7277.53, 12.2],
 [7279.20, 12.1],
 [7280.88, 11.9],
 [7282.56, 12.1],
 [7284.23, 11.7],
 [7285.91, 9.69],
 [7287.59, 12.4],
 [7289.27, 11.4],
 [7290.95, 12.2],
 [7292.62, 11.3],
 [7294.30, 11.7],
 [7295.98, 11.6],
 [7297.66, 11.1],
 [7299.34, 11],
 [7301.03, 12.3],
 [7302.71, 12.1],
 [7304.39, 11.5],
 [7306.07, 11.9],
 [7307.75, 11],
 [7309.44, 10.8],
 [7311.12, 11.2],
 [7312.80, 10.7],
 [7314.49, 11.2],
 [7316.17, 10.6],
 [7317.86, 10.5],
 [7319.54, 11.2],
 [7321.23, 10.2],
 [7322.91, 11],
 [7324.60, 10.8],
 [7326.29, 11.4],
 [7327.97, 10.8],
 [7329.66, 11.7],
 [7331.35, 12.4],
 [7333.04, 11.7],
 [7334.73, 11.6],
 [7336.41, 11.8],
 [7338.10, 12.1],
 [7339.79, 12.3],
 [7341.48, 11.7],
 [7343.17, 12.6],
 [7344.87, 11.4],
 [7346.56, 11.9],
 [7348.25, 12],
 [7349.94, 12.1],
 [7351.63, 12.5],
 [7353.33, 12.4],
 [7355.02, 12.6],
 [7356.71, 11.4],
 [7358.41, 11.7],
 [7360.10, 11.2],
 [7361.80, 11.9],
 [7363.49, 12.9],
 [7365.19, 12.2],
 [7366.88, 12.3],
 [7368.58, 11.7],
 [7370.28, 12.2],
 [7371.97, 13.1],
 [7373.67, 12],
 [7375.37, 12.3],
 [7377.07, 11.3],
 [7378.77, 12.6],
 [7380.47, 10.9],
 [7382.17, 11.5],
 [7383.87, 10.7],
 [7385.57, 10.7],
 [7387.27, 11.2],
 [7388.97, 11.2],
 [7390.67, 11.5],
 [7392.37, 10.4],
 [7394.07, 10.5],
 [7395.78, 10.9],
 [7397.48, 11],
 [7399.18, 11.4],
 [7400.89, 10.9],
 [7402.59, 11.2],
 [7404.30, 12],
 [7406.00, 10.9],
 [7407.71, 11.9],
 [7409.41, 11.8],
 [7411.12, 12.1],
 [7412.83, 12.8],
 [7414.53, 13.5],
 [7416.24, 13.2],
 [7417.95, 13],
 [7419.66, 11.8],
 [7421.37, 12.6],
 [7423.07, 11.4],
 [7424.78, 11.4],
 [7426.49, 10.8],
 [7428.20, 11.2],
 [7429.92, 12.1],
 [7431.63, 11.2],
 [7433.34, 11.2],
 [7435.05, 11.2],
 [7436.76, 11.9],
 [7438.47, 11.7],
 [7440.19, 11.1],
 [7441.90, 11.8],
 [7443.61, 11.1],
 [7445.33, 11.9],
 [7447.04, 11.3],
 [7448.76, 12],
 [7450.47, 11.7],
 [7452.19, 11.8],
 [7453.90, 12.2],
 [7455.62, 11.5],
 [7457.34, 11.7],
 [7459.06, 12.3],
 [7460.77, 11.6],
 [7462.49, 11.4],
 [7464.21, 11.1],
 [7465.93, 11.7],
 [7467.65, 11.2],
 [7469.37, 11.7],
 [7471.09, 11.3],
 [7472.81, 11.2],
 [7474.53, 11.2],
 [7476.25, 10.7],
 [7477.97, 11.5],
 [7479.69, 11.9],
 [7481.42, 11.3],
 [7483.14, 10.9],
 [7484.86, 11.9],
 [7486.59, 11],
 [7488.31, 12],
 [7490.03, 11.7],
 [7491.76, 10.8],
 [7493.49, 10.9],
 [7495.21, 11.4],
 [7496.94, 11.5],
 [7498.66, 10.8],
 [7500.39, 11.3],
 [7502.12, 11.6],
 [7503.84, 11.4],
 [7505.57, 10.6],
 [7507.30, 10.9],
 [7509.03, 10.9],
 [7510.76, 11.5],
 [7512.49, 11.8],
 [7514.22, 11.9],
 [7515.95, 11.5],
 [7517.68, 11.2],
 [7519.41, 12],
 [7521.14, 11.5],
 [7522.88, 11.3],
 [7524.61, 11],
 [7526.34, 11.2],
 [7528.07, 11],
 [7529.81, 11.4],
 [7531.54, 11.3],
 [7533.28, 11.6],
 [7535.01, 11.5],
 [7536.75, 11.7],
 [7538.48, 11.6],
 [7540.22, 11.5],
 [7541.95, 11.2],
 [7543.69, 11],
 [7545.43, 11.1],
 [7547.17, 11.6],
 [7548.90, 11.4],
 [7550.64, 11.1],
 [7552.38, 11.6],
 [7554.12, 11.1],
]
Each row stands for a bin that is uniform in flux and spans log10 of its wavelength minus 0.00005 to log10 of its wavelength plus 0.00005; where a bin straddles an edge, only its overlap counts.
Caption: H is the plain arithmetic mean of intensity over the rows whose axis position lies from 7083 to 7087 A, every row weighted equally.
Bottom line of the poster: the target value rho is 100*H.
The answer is 1130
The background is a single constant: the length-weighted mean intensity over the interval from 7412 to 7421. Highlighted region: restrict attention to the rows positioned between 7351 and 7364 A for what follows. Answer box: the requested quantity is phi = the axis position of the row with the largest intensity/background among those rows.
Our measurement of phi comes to 7363.49 A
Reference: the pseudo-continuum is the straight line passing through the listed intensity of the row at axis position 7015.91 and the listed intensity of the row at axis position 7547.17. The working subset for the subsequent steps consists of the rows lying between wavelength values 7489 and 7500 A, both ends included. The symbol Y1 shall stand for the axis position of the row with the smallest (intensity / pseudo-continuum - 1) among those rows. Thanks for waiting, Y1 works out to 7498.66 A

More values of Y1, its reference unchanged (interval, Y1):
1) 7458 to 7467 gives 7464.21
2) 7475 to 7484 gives 7476.25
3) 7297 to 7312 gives 7309.44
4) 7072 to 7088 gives 7074.31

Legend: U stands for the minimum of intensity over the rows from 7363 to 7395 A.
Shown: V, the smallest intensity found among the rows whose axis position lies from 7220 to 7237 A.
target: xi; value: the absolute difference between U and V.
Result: 0.20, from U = 10.4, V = 10.6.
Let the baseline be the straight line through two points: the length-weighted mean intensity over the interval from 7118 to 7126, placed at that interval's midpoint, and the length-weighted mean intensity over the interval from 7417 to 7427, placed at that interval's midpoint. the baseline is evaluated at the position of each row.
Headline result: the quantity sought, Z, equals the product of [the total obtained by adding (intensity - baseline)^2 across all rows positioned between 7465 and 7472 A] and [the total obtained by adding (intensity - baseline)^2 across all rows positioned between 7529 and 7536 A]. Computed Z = 2.08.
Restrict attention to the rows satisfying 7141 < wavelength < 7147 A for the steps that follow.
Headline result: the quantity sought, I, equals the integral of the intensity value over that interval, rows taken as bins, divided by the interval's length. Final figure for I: 11.1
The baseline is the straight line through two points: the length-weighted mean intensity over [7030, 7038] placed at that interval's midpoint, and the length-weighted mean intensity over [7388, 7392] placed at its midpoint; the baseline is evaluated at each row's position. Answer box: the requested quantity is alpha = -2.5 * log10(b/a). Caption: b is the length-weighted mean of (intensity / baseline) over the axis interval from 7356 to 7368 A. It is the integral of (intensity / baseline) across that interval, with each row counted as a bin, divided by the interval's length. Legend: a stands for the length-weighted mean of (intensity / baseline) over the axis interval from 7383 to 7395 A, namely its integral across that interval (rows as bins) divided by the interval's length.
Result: -0.10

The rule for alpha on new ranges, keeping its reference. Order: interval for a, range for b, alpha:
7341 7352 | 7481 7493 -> 0.08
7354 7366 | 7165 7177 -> 0.06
